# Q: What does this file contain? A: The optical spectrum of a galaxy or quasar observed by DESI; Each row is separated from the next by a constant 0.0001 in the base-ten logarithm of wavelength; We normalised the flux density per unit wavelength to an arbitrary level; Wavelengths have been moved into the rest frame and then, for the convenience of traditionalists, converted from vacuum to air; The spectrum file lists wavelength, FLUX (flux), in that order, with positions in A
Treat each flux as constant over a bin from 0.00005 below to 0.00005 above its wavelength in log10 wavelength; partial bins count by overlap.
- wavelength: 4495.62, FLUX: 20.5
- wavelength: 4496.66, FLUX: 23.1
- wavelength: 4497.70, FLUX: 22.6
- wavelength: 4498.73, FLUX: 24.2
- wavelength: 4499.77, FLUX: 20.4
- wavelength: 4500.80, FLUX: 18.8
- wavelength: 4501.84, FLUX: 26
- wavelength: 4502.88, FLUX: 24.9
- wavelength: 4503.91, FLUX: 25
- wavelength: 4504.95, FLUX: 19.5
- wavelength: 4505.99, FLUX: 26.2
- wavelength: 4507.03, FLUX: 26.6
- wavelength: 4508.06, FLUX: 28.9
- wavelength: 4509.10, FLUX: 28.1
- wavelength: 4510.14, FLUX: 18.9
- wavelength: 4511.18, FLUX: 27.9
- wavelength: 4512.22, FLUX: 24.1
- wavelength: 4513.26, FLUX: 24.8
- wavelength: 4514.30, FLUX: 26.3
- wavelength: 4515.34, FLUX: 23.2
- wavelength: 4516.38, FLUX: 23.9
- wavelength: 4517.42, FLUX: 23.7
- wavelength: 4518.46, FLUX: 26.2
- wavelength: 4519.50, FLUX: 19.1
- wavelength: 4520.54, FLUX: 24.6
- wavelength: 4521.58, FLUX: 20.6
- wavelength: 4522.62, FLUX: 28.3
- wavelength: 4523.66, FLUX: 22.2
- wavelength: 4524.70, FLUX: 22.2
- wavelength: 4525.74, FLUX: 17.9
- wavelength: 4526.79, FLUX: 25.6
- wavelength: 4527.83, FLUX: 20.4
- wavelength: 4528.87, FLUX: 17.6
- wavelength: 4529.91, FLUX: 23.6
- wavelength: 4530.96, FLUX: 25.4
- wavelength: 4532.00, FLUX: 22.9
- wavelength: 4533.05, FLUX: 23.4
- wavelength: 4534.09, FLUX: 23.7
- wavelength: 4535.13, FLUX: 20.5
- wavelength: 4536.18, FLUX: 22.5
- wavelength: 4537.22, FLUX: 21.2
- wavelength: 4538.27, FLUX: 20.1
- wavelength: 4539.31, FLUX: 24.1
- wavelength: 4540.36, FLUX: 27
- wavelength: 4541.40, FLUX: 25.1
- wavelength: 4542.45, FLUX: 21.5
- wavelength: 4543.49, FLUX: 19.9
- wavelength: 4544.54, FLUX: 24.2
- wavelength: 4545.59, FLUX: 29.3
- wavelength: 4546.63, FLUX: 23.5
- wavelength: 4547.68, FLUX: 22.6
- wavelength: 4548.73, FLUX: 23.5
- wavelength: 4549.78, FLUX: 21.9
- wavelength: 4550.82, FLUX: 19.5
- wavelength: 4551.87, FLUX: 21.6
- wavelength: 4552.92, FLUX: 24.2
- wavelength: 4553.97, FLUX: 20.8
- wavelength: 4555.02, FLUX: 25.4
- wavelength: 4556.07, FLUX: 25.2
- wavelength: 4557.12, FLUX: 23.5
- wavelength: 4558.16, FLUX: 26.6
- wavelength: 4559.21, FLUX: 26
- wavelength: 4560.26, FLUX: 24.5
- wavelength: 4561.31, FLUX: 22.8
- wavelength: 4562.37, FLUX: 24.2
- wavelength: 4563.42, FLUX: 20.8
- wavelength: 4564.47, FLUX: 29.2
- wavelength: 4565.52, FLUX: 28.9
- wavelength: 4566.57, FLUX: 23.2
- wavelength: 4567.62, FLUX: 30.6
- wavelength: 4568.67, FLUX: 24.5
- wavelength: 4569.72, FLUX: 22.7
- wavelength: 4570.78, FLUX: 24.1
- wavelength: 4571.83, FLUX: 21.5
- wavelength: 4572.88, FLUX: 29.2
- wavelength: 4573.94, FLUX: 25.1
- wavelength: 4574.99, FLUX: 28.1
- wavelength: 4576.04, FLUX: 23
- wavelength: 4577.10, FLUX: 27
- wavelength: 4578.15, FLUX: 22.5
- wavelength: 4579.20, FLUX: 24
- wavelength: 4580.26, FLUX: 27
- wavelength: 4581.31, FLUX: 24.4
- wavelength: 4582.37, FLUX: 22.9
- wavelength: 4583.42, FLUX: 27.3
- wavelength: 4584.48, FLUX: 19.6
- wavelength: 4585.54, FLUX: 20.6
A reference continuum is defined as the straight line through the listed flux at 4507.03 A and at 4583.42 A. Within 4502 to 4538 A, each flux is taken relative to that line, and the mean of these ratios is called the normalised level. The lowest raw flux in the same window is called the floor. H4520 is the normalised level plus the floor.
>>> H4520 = 18.5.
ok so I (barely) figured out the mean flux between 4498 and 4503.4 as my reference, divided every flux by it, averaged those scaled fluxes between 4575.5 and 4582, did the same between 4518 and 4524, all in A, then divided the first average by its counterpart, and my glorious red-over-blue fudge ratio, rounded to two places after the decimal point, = 1.05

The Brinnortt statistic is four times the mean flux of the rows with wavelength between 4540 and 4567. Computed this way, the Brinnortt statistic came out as 96.1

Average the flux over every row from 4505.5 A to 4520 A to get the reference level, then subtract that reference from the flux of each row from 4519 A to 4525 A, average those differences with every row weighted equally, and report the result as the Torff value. -2.0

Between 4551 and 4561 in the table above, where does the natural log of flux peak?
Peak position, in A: 4558.16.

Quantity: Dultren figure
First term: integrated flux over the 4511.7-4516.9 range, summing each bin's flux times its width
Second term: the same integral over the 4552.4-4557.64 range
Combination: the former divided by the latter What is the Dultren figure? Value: 1.02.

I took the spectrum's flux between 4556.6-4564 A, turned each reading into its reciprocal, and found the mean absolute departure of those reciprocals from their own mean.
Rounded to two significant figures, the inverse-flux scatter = 0.0026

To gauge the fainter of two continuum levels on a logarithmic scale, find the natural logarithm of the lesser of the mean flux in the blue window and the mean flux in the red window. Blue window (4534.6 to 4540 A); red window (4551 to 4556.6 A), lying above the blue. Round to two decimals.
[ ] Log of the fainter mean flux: 3.08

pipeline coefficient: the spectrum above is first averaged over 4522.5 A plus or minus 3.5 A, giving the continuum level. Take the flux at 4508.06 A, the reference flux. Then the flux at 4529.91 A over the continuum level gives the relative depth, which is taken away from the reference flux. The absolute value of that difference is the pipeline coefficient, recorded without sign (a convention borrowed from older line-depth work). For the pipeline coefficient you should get 28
